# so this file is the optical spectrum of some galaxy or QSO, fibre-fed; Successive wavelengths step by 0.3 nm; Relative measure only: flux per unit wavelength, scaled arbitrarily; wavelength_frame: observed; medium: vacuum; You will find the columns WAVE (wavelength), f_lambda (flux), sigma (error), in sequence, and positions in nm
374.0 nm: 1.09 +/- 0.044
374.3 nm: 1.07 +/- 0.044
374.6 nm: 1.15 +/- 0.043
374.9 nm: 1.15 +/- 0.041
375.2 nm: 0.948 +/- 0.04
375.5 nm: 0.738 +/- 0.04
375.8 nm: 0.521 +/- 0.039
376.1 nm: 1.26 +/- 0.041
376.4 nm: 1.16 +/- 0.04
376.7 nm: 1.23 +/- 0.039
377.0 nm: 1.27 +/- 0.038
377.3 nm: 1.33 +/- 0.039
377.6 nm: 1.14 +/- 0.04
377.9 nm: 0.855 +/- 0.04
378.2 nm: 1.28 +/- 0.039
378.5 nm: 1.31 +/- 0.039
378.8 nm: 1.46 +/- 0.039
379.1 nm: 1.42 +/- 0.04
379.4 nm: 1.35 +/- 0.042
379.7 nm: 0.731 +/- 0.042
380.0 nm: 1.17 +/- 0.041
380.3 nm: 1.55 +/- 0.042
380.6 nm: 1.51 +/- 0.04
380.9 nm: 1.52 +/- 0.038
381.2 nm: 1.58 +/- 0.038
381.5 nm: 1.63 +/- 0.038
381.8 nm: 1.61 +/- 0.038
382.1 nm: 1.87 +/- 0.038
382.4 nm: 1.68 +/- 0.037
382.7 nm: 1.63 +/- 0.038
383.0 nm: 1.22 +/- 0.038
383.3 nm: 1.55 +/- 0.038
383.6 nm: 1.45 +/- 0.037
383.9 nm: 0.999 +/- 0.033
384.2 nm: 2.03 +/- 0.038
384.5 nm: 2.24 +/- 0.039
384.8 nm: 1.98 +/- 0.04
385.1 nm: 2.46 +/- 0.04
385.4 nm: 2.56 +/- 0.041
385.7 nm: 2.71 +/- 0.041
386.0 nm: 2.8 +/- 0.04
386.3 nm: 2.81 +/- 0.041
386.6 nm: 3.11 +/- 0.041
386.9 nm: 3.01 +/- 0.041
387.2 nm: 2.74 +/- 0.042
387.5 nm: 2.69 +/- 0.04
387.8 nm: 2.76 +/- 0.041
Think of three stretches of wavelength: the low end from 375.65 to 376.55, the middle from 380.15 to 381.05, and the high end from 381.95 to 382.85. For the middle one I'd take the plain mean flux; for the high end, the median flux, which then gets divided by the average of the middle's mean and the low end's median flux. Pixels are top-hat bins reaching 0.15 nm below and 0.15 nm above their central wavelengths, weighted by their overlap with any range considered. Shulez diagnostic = 1.25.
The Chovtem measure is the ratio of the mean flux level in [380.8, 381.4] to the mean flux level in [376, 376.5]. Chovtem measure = 1.3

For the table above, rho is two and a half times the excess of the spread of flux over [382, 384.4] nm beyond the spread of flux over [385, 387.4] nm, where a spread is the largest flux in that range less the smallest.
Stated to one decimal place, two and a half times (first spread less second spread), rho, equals 1.0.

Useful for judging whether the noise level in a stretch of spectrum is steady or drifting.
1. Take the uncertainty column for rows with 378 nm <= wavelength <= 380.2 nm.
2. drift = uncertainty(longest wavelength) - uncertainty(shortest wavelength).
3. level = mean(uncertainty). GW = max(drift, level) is 0.0403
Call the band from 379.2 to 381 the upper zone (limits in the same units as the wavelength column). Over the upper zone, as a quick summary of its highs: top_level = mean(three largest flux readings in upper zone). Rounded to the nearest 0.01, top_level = 1.53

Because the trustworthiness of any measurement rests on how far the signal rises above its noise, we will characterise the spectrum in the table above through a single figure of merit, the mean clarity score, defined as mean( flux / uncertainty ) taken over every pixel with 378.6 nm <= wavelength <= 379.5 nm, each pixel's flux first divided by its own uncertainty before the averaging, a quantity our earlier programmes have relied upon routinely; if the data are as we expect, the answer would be 35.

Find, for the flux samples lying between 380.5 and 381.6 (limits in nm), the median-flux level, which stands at 1.55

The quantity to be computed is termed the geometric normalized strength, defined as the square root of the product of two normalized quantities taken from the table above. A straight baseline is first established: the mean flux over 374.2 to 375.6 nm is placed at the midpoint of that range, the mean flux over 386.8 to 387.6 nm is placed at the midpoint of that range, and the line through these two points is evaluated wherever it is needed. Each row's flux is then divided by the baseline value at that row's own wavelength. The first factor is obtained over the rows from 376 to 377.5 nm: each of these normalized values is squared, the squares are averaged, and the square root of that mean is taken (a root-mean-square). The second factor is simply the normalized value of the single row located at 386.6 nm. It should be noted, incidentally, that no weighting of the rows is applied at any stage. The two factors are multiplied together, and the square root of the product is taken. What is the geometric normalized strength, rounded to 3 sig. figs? 1.06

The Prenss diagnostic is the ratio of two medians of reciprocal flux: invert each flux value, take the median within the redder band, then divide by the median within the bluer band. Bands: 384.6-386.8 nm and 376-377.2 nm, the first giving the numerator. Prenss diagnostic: 0.46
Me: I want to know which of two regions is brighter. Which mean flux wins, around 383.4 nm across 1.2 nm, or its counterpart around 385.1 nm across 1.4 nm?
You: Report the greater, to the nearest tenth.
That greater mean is 2.4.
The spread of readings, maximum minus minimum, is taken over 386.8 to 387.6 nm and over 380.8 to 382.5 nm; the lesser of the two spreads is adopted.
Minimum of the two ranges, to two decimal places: 0.32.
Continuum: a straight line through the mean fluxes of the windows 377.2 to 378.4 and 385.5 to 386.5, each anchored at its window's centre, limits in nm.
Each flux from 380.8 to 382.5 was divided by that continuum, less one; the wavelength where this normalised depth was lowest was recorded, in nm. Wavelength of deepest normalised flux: 382.4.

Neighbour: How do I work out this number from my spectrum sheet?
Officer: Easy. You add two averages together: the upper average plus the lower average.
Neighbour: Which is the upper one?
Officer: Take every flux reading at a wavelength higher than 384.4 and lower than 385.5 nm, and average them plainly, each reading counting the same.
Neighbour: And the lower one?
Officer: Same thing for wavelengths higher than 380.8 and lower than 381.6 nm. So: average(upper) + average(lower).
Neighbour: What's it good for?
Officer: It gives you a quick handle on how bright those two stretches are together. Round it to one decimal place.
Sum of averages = 3.9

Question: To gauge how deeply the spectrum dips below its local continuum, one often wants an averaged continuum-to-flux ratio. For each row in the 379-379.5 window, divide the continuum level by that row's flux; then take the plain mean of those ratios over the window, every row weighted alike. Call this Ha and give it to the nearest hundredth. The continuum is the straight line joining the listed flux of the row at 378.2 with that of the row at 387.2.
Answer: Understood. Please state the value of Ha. 1.05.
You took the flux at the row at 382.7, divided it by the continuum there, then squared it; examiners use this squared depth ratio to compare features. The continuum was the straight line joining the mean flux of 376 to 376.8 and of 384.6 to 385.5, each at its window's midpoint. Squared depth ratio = 0.65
